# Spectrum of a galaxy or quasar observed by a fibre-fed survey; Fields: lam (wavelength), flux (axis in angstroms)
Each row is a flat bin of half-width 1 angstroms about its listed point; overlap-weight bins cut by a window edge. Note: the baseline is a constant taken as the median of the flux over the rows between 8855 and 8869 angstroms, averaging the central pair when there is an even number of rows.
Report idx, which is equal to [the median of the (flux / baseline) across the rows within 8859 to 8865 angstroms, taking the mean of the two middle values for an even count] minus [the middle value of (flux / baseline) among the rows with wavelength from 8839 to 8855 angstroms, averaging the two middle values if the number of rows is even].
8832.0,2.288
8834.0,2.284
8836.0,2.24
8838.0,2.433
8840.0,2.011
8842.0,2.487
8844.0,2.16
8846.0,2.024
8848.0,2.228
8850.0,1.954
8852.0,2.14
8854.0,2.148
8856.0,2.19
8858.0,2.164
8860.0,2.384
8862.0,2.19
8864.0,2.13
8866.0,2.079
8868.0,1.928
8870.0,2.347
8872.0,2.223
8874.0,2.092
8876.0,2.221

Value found 0.021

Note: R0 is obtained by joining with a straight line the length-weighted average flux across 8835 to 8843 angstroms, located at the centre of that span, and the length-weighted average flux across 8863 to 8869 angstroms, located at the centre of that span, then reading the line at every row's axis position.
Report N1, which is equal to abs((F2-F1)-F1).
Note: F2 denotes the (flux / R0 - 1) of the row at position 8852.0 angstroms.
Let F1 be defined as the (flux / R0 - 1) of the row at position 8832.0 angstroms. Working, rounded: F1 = -0.03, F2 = -0.016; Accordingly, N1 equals 0.04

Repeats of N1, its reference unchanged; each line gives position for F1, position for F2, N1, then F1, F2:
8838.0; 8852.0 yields 0.13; 0.06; -0.016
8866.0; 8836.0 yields 0.07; 0.02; -0.035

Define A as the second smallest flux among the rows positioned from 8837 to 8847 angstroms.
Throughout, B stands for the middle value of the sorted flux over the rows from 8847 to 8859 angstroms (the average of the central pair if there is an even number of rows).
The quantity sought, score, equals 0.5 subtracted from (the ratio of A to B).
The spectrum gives 0.439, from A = 2.024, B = 2.16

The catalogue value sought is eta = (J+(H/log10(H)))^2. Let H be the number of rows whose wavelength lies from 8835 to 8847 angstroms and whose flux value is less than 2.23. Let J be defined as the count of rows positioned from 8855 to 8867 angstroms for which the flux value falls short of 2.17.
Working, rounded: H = 3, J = 3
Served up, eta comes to 86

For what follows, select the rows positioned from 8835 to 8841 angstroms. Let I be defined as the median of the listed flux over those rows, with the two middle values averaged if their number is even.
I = 2.24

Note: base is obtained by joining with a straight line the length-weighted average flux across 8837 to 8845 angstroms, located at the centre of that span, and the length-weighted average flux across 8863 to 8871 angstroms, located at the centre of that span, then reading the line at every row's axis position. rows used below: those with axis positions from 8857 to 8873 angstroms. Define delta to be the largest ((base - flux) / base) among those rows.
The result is 0.088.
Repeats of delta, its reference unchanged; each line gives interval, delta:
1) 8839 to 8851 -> 0.120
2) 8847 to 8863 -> 0.120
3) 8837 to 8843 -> 0.117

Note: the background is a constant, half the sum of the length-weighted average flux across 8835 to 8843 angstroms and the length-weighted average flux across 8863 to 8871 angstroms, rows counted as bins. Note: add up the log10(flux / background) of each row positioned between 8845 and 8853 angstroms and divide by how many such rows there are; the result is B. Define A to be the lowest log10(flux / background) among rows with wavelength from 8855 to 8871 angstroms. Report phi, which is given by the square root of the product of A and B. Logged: 0.038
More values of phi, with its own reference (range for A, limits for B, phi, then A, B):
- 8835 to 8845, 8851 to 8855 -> 0.023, -0.040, -0.013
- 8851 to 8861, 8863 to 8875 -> 0.014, -0.013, -0.016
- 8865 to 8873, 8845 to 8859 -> 0.032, -0.059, -0.018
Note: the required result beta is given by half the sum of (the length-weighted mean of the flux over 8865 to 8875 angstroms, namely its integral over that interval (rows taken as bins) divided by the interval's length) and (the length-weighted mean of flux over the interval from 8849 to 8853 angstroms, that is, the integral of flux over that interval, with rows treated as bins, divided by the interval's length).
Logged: 2.09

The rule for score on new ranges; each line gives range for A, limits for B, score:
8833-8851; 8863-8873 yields 0.444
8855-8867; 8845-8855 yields 0.495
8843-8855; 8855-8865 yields 0.424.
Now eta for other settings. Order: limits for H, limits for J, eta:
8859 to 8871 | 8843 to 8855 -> 136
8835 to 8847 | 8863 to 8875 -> 106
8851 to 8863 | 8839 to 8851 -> 124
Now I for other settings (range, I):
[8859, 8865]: 2.19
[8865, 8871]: 2.08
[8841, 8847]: 2.16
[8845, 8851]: 2.02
